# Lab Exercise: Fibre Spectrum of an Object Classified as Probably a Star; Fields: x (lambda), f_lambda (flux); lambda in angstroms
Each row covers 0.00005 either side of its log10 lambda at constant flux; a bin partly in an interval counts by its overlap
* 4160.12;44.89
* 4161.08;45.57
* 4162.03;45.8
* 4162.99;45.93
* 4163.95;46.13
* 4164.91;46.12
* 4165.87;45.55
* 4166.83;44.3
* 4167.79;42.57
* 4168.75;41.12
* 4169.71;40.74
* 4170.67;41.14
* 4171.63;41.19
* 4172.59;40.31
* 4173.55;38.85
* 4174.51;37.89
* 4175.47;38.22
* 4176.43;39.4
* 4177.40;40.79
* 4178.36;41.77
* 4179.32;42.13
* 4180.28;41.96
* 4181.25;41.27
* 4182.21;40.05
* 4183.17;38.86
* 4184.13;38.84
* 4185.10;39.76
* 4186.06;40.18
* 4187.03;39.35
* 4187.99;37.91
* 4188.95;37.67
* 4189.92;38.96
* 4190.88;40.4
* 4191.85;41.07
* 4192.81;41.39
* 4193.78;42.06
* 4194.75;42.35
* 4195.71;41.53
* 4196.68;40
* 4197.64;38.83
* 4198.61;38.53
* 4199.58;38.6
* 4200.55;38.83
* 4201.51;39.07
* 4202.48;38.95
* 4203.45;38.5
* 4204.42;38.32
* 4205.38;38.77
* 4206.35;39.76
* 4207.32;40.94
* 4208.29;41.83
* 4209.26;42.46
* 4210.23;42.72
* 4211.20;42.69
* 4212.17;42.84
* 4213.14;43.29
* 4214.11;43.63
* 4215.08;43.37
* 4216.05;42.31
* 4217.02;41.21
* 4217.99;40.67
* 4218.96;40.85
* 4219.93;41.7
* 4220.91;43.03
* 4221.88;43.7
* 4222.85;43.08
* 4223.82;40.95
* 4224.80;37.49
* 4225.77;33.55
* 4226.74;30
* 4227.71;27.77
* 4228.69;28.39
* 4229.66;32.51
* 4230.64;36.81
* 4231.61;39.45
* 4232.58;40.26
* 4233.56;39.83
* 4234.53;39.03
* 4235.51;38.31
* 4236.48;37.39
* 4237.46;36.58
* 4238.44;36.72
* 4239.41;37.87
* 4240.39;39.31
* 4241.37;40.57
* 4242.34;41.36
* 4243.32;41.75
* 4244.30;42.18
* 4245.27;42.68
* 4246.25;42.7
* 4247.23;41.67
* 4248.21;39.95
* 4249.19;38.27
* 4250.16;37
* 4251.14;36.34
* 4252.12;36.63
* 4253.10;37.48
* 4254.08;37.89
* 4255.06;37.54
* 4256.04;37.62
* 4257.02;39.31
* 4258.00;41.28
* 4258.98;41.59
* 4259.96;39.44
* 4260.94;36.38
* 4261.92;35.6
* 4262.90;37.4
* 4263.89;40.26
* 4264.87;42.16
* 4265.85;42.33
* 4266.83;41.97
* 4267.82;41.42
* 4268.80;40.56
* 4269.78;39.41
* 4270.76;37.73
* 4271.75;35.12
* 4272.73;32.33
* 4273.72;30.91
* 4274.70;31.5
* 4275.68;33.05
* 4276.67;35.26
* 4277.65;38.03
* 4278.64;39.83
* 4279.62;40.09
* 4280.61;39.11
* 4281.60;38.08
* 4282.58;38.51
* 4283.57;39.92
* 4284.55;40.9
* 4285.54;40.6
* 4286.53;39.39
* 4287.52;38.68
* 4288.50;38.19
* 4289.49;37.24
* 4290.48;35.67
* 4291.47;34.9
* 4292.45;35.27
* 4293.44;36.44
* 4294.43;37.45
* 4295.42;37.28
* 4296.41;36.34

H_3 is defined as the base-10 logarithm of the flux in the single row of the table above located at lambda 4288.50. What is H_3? 1.58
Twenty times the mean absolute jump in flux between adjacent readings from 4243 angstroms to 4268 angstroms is 22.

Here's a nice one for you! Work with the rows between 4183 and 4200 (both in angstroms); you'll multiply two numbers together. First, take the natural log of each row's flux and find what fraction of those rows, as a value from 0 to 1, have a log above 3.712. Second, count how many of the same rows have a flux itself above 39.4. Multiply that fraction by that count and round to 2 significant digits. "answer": 2.5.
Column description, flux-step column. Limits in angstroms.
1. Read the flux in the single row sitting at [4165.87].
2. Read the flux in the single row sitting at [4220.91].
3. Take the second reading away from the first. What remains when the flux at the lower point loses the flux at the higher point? 2.5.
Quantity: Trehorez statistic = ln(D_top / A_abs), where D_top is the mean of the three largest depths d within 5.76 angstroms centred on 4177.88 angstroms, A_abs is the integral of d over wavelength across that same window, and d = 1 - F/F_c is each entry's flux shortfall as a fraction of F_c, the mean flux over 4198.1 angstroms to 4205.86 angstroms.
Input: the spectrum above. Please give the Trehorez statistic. -2.7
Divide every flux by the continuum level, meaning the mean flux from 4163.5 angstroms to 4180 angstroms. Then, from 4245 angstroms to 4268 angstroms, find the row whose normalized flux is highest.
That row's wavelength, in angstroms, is 4246.25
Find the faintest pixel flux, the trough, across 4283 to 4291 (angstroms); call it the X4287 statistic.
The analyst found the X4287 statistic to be 35.67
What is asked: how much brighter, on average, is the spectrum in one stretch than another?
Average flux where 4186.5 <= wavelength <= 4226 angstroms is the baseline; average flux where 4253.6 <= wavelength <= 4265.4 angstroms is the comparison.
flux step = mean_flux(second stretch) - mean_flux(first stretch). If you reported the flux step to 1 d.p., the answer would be -1.7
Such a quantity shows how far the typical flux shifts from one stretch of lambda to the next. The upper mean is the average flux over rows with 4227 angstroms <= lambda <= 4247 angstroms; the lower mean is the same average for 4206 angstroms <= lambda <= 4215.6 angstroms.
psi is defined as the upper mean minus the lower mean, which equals -4.3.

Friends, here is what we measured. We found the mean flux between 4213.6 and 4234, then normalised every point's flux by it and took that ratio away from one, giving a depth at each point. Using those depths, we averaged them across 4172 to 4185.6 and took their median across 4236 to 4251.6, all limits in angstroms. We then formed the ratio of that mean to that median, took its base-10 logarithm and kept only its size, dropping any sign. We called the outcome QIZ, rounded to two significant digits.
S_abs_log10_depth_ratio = 0.14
